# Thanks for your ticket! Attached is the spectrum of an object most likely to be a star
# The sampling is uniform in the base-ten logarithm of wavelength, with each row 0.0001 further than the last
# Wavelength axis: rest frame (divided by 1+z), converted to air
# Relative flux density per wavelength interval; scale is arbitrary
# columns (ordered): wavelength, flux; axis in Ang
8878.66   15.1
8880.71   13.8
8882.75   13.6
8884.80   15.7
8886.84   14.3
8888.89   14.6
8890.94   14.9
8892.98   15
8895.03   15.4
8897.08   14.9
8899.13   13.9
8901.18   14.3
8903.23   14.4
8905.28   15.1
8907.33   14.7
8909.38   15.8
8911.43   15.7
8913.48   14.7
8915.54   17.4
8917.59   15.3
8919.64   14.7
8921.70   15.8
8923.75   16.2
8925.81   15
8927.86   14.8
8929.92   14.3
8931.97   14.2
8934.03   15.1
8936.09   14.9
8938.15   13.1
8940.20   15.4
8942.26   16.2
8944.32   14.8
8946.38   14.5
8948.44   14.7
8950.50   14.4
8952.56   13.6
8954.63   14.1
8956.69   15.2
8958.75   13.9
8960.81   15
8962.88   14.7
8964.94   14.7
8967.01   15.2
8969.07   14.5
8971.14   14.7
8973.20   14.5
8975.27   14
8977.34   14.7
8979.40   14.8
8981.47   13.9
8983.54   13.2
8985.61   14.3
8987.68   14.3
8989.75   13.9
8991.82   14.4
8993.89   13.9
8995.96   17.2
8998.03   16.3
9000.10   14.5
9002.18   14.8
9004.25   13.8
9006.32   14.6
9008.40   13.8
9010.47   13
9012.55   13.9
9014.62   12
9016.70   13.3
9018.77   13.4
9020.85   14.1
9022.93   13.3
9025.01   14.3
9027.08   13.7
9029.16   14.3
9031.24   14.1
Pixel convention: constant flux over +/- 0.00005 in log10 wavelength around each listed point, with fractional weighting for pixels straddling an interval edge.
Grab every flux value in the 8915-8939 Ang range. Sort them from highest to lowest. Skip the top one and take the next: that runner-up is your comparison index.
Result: 16.2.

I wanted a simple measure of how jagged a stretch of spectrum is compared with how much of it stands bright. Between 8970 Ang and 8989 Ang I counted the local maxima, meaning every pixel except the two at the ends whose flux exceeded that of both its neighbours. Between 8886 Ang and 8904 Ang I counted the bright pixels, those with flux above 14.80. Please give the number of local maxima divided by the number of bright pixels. 0.25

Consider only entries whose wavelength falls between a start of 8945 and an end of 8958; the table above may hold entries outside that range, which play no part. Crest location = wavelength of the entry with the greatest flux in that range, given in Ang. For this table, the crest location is 8956.69 Ang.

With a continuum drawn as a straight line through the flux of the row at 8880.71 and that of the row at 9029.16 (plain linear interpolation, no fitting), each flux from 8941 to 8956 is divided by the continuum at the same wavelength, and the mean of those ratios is 1.04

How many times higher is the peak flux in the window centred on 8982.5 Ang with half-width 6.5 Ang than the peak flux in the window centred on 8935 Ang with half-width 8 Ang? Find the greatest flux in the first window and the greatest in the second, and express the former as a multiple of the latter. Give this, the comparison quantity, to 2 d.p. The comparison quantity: 0.91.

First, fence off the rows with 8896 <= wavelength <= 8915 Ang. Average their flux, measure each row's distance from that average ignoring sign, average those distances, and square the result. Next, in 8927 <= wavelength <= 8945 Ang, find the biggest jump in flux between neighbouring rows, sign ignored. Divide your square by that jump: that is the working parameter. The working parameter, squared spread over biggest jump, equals 0.10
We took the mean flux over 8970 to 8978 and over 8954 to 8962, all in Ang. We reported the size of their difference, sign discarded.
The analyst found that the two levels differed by 0.1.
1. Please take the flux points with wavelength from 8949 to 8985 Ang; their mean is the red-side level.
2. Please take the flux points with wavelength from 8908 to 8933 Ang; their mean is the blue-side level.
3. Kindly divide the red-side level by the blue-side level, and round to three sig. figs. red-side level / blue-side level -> 0.941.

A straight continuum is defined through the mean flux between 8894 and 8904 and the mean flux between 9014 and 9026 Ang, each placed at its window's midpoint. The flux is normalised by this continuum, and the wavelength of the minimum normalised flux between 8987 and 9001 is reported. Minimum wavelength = 8989.75 Ang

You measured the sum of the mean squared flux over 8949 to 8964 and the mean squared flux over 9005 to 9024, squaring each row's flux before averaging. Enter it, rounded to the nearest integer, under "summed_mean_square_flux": 391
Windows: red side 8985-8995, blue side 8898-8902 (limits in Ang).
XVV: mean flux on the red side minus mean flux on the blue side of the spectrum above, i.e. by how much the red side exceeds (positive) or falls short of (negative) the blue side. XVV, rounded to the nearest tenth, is 0.1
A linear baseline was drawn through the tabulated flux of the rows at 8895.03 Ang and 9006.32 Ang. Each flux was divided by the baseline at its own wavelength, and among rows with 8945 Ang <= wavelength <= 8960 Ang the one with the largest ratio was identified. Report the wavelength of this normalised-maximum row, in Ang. 8956.69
